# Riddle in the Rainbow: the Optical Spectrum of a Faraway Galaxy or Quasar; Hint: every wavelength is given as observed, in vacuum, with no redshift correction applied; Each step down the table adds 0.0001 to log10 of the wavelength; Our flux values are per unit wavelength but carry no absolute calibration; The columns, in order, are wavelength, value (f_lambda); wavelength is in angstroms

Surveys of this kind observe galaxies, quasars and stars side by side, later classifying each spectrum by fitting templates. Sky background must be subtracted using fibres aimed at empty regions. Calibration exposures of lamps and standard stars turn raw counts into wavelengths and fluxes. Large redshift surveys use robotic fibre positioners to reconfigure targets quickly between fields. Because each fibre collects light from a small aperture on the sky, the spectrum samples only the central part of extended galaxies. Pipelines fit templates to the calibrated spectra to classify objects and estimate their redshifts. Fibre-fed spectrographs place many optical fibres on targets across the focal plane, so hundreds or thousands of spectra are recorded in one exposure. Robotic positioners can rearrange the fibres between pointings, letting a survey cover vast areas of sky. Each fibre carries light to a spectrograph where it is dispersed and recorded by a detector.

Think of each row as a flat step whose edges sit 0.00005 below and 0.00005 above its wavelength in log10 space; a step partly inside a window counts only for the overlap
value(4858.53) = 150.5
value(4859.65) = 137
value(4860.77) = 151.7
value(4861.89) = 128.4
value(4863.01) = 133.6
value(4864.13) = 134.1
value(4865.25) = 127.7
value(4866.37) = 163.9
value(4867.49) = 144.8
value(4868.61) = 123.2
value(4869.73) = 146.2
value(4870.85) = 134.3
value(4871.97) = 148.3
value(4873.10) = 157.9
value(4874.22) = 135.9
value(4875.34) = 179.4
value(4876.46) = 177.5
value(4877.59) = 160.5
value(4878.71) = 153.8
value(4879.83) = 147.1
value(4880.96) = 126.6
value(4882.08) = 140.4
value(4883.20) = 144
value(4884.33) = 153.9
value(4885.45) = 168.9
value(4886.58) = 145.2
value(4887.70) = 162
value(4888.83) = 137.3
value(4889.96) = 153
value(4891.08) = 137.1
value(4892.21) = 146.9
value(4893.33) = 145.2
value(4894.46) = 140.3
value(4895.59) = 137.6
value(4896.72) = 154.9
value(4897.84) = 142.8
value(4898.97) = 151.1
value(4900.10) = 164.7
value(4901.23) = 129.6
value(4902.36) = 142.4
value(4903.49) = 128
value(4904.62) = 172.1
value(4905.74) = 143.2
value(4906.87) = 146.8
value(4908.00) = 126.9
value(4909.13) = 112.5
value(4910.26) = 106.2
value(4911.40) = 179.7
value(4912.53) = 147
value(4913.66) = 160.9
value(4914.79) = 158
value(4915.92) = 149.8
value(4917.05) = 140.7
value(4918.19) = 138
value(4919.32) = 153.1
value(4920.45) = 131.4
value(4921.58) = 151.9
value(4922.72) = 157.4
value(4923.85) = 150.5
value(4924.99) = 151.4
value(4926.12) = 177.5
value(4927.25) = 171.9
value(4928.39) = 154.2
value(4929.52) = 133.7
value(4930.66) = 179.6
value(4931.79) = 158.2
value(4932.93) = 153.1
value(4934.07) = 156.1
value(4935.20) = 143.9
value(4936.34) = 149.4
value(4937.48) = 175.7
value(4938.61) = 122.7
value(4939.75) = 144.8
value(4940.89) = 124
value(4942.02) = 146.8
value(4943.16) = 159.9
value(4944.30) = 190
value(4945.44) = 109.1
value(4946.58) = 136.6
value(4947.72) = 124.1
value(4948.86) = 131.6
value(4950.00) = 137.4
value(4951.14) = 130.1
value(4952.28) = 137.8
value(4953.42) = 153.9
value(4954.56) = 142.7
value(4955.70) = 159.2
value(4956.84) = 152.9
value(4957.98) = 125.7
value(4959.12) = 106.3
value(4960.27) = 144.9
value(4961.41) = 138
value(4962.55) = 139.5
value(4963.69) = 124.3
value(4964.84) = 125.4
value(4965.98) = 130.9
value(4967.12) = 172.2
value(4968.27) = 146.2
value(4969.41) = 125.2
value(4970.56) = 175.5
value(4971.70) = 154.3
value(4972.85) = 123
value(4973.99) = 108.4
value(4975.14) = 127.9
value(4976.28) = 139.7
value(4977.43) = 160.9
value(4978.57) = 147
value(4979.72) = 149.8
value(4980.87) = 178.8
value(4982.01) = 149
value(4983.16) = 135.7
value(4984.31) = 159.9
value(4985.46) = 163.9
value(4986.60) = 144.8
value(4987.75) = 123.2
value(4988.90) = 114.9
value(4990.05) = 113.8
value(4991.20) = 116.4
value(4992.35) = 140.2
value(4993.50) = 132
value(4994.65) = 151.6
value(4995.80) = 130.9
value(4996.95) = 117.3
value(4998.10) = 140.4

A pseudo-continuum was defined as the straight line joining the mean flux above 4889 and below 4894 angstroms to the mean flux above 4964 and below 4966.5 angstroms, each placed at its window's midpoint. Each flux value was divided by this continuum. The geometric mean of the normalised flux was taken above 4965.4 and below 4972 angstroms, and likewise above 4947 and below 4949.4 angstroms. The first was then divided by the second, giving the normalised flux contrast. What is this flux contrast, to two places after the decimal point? 1.21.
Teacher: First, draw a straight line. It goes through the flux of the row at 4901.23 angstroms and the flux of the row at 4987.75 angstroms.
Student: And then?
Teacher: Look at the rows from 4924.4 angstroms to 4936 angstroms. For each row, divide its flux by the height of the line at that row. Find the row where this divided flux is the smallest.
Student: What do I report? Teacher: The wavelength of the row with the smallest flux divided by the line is 4929.52 angstroms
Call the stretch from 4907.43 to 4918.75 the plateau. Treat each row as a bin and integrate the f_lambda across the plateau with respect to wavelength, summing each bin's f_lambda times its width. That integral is 1606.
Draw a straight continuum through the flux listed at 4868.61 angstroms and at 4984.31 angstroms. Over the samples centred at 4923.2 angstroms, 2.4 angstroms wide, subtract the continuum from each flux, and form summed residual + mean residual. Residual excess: 40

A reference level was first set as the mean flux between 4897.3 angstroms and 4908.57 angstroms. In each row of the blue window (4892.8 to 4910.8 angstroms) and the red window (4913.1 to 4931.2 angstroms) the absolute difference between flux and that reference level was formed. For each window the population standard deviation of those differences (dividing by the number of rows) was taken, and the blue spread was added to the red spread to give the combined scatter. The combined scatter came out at 21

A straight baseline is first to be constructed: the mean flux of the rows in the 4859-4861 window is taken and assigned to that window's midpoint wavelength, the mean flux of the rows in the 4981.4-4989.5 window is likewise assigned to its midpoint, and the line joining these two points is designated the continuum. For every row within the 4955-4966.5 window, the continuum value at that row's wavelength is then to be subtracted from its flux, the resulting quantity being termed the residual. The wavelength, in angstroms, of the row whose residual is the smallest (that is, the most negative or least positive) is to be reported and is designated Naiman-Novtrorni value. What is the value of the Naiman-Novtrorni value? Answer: 4959.12 angstroms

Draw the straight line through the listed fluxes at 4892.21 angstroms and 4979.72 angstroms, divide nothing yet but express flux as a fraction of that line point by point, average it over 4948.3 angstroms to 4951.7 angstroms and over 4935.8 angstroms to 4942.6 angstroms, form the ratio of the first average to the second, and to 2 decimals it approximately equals 0.92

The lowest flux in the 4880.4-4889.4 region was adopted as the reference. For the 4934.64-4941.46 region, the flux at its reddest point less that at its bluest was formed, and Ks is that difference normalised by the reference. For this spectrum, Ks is -0.2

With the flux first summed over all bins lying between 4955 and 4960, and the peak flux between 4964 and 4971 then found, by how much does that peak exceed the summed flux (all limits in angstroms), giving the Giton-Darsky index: -369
